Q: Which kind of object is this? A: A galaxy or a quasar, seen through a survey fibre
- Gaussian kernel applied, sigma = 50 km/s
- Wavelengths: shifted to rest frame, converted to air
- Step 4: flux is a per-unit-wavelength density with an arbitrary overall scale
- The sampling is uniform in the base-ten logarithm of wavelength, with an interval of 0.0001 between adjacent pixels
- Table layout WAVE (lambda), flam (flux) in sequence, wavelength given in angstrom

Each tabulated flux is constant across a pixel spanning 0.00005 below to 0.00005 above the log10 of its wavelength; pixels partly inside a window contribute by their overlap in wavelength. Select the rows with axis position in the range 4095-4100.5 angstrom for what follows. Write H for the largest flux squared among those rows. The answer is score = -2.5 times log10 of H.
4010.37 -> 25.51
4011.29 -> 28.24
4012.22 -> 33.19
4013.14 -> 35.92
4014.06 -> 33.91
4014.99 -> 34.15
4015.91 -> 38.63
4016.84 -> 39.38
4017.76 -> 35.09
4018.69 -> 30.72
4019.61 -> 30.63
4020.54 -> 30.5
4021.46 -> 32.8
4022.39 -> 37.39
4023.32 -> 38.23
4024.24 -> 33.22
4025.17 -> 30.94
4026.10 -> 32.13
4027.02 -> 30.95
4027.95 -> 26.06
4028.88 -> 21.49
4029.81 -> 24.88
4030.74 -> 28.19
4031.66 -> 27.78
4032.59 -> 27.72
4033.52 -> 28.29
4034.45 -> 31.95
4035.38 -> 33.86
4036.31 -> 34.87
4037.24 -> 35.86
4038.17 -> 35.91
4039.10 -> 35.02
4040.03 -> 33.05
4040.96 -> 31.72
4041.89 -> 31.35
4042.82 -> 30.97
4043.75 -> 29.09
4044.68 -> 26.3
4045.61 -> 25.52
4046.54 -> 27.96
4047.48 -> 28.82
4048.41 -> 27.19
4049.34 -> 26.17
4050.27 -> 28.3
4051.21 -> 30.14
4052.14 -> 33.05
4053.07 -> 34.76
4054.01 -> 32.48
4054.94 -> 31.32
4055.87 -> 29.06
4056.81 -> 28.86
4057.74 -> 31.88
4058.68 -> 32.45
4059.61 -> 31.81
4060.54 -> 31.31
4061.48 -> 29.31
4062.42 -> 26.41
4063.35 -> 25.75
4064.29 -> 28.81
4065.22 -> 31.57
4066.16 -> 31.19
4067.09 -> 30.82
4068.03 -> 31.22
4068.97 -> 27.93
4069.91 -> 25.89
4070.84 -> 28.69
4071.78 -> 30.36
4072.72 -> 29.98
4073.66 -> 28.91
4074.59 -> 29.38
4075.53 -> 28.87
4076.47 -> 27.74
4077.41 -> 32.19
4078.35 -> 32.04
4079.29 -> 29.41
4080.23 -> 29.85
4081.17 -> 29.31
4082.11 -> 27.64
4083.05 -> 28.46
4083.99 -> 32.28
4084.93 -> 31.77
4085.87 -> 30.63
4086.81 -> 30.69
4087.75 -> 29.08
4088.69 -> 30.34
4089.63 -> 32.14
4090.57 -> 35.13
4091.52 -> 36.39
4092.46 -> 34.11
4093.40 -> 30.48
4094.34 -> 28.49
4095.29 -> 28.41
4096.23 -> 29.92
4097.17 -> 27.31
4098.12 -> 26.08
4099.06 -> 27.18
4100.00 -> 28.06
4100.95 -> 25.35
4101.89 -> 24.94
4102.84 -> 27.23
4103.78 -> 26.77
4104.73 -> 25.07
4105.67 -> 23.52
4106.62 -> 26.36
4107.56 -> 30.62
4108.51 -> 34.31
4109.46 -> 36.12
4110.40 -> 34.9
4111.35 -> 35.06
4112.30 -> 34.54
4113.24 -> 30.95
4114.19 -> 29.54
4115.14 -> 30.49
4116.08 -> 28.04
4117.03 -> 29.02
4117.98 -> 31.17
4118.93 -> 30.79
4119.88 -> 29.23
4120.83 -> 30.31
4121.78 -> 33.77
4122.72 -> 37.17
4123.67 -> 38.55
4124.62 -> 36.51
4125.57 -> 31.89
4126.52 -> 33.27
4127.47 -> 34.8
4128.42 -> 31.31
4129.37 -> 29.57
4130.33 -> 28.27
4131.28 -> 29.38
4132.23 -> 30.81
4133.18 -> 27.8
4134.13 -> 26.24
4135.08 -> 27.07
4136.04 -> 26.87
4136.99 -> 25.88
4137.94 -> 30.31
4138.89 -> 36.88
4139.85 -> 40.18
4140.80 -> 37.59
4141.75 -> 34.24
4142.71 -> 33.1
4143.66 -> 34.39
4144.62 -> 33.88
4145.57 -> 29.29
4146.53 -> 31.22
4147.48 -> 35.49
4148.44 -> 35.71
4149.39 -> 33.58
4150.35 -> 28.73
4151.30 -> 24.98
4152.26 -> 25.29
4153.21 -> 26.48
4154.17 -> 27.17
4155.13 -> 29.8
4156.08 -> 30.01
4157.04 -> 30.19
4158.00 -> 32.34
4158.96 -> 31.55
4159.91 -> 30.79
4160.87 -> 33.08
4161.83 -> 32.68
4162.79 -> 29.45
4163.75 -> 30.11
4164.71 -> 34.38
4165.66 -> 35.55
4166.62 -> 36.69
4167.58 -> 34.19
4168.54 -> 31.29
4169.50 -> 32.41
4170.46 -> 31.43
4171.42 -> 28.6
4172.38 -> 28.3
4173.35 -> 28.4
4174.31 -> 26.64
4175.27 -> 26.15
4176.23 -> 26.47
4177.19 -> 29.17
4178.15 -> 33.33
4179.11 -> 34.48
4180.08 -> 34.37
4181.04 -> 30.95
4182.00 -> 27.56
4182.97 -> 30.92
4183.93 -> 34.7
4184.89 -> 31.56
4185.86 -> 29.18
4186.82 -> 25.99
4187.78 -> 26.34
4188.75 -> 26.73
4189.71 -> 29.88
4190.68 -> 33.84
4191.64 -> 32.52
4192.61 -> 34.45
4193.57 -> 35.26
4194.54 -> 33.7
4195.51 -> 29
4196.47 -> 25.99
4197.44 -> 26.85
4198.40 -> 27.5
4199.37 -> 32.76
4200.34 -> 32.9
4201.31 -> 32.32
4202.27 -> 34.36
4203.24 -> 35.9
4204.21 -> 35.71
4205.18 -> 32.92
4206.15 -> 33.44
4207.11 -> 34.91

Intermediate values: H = 895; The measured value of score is -7.4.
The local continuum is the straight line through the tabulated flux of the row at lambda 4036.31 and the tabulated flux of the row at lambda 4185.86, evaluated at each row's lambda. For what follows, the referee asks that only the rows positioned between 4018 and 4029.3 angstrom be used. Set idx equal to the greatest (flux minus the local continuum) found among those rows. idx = 3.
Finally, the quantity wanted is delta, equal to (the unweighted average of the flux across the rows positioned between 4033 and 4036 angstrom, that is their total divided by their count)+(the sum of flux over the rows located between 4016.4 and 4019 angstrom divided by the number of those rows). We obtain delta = 66.4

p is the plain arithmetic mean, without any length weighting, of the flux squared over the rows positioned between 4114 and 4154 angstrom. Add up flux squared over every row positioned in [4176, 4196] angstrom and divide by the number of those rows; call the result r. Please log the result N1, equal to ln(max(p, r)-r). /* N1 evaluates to 3.5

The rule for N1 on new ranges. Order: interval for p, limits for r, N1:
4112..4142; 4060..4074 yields 5.1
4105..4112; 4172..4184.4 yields 4.6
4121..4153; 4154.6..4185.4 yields 4.1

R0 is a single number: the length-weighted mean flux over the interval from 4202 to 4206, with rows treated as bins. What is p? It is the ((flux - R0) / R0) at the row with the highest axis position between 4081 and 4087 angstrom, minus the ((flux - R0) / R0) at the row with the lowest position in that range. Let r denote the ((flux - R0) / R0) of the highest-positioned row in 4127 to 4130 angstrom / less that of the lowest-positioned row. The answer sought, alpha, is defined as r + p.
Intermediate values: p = 0.04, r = -0.15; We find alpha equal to -0.11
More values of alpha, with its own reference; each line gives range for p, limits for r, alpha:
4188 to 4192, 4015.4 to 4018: 0.07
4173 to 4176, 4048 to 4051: -0.03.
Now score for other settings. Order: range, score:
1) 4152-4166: -7.8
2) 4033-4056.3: -7.8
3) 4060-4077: -7.5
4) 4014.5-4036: -8.0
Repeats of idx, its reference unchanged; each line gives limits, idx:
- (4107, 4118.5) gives 4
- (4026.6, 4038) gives 1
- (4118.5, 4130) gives 7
